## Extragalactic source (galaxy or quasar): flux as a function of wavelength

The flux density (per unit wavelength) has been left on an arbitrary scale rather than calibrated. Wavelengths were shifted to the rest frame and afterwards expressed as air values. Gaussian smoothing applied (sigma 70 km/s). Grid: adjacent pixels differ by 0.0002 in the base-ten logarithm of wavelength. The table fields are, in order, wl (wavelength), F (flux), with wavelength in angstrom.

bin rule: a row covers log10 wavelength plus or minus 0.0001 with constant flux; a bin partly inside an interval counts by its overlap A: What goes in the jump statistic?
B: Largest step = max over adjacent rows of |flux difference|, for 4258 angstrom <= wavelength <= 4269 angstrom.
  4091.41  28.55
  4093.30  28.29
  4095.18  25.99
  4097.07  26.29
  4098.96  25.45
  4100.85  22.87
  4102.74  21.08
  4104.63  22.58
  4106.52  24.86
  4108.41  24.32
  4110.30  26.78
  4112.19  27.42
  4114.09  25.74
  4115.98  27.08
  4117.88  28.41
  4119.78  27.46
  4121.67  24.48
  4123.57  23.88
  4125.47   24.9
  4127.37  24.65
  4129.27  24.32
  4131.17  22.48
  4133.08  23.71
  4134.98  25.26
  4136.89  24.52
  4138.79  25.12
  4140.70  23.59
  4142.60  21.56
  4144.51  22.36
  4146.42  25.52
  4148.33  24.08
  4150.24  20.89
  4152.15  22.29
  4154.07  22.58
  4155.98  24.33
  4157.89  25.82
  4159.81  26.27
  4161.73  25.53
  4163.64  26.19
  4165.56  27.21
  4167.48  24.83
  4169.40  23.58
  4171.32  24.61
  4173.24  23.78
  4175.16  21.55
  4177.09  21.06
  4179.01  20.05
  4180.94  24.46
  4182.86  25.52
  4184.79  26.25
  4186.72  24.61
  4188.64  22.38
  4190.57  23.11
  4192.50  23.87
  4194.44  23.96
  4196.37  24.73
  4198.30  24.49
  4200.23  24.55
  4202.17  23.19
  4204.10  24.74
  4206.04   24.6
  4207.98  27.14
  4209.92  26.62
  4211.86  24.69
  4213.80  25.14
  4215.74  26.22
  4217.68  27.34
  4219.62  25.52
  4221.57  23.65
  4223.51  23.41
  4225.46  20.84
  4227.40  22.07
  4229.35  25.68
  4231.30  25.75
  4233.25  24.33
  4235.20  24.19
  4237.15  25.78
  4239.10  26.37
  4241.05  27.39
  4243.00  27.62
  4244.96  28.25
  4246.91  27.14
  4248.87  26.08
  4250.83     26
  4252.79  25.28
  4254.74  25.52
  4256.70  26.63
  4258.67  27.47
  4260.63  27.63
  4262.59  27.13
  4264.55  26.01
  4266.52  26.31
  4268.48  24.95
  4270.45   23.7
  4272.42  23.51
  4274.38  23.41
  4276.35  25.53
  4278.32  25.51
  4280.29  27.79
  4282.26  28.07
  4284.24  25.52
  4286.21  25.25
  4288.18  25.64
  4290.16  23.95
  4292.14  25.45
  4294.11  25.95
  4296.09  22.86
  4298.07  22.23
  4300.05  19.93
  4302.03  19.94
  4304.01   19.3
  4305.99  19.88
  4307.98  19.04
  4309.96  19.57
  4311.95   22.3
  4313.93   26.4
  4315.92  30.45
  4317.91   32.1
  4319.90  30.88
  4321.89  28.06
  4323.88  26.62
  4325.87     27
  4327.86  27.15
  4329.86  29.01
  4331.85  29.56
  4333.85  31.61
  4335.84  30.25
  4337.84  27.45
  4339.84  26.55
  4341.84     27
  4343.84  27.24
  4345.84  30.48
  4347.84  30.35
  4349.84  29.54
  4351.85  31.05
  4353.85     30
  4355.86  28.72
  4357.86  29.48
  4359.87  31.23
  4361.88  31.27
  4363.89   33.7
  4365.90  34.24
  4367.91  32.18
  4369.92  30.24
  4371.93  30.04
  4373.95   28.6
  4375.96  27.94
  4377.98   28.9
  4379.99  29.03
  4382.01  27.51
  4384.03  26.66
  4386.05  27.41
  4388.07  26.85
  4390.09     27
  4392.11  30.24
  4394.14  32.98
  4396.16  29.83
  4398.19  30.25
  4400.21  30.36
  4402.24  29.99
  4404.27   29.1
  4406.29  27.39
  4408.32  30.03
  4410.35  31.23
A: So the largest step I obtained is 1.4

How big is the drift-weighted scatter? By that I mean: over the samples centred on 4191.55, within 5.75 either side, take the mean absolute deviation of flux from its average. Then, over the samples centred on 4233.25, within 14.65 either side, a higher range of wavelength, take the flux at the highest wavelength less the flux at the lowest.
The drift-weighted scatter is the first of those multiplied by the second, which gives 1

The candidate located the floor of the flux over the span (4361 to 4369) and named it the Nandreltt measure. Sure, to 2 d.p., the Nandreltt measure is 31.27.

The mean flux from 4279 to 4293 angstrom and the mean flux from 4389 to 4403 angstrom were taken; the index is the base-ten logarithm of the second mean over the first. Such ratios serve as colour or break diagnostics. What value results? 0.064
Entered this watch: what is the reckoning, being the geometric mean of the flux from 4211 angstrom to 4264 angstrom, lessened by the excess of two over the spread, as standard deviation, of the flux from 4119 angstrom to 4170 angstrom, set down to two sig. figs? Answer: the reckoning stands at 25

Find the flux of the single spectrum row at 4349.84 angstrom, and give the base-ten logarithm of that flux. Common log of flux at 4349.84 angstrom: 1.47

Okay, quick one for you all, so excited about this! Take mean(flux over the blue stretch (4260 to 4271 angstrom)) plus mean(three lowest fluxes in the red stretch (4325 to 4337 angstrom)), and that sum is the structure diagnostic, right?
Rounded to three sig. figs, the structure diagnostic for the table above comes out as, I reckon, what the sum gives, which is 53.7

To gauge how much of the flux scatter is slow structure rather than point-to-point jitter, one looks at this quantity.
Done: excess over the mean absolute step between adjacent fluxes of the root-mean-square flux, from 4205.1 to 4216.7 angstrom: 24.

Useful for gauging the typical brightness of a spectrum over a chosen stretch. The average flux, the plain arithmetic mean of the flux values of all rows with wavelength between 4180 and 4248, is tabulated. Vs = 25.0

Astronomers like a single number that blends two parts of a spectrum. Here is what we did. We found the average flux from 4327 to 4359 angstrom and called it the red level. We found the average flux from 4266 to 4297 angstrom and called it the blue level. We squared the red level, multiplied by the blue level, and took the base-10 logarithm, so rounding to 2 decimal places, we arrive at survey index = 4.33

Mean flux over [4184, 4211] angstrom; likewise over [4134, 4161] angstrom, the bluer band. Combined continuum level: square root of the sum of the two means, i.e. 6.96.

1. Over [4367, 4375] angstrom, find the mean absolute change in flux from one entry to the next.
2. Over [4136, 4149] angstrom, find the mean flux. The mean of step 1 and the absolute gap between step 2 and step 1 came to 11.9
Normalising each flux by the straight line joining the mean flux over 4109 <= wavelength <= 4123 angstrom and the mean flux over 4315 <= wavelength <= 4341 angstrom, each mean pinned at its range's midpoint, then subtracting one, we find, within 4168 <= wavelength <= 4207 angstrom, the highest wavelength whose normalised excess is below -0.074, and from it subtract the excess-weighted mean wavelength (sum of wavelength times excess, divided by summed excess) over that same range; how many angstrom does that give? 19.4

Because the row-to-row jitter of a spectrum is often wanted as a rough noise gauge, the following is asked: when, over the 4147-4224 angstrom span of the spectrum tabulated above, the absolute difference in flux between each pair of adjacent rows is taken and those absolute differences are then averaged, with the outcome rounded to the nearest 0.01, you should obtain 1.22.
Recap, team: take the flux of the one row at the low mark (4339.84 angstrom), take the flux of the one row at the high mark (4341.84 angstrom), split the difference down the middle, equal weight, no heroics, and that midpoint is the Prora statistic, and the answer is 26.8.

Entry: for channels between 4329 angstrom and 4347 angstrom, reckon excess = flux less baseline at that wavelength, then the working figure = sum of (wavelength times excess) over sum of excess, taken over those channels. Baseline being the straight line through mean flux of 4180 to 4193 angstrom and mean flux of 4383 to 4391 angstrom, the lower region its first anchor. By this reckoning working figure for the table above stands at 4336.4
